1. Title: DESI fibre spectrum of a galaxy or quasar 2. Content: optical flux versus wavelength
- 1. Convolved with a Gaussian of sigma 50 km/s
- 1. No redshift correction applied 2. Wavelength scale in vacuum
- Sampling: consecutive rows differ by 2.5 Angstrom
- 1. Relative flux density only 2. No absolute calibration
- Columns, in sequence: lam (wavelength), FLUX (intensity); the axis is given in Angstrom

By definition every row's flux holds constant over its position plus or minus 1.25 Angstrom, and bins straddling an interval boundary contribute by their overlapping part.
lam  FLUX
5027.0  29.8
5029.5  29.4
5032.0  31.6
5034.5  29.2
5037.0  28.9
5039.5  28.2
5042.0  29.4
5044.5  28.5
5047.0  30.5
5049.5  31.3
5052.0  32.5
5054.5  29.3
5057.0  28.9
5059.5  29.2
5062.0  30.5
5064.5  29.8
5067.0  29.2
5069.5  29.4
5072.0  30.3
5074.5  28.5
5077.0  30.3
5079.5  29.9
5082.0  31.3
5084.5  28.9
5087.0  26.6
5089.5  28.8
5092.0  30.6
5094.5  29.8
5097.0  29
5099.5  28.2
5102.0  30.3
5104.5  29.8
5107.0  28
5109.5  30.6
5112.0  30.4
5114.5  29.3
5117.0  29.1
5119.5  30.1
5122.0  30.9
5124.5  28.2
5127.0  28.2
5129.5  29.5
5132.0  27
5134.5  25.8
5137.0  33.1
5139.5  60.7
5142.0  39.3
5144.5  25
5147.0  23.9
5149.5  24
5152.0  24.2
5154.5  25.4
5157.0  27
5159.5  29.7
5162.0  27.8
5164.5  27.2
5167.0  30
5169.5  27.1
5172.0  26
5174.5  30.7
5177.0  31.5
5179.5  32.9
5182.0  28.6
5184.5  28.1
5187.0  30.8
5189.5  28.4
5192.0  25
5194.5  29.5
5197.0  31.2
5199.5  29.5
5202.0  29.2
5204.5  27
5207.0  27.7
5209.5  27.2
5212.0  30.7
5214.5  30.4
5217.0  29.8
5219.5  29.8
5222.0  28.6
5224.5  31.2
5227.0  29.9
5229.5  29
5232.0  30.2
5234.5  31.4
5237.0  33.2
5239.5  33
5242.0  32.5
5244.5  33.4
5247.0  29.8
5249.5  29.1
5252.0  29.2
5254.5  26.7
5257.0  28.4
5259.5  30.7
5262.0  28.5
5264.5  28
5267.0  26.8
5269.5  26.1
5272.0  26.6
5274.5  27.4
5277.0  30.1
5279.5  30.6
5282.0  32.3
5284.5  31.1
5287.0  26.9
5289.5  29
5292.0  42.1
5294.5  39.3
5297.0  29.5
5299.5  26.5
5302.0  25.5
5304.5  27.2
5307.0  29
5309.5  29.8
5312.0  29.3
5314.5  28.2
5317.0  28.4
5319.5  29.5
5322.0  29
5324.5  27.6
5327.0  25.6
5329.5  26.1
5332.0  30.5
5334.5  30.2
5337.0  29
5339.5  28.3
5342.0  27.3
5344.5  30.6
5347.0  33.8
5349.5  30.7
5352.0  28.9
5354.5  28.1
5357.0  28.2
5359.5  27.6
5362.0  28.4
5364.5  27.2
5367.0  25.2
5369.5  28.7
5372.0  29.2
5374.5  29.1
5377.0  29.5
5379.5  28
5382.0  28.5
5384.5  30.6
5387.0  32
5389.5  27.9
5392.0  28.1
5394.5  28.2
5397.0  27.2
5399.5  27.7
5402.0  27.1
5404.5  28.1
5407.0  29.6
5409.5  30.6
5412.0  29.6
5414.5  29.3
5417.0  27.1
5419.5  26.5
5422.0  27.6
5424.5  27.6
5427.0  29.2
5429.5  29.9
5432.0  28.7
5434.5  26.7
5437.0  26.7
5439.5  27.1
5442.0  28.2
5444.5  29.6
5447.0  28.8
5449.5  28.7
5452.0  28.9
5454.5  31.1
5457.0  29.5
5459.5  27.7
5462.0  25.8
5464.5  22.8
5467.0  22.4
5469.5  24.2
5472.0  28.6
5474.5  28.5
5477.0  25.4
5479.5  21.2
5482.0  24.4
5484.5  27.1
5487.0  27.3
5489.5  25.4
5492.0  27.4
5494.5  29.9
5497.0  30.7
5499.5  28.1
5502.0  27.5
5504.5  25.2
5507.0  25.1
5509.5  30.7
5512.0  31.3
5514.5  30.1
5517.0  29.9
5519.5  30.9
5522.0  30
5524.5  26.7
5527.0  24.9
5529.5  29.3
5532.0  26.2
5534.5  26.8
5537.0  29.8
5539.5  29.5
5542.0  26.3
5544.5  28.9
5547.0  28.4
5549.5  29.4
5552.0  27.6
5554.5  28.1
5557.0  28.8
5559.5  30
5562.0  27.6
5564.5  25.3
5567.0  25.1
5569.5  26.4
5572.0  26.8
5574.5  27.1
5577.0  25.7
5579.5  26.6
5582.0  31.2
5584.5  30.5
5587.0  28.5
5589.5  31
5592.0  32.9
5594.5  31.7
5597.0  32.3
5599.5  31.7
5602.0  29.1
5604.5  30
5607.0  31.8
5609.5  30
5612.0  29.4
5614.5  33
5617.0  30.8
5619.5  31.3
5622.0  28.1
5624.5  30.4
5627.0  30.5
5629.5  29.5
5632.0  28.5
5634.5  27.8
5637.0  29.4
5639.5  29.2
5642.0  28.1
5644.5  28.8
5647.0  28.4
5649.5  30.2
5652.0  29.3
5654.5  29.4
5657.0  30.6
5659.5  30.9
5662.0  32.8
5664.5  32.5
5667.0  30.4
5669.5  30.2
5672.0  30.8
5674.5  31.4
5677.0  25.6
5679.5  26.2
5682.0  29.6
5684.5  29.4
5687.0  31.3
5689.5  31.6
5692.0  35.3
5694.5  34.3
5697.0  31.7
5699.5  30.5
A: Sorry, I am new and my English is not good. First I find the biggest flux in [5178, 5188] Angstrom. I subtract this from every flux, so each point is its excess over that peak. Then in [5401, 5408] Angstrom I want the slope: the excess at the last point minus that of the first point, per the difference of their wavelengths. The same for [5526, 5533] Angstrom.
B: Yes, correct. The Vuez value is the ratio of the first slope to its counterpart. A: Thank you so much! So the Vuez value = 1.9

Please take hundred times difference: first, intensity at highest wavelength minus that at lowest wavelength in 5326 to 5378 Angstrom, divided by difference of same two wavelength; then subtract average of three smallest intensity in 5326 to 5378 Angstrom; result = -2556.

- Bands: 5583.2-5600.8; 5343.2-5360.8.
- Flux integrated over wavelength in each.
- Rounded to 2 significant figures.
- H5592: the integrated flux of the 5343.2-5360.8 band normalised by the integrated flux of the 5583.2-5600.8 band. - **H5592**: 0.95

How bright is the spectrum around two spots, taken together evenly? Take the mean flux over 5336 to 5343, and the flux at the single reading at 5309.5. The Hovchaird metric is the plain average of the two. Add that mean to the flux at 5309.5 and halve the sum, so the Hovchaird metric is 29.0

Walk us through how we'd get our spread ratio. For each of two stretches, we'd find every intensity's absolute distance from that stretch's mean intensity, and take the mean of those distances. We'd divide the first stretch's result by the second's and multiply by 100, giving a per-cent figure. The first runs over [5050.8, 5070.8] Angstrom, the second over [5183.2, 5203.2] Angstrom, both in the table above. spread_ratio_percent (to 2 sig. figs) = 61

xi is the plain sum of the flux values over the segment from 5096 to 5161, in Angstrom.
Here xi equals 777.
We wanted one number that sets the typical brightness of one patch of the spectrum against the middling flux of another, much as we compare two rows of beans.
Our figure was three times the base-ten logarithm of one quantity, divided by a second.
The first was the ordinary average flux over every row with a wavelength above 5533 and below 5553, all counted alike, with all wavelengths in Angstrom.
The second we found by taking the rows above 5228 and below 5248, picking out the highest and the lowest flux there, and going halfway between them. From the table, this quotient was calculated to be 0.140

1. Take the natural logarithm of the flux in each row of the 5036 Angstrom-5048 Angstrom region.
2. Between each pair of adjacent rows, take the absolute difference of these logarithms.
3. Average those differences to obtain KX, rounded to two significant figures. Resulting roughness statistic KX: 0.041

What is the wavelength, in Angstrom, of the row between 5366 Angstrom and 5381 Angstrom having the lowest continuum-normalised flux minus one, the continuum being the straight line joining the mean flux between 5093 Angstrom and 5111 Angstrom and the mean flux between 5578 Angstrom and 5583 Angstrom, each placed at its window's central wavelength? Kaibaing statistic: 5367.0 Angstrom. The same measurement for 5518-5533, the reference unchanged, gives 5527.0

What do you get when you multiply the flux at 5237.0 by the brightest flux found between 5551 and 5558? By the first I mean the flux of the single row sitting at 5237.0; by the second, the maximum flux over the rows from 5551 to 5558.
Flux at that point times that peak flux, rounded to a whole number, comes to 956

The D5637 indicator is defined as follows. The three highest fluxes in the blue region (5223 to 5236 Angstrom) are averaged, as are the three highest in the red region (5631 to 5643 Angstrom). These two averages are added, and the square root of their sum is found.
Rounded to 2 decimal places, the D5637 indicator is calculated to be 7.74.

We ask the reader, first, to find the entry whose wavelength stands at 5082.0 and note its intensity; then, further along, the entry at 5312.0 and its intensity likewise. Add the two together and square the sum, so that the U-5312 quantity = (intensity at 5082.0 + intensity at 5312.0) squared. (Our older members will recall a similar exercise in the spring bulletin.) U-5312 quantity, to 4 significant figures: 3672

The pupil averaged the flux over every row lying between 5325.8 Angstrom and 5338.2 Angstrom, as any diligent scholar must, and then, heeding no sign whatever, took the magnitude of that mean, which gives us 28.3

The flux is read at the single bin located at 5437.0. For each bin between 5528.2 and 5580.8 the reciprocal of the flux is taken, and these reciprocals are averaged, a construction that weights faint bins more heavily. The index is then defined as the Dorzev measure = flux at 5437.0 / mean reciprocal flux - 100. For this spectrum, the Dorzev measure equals 635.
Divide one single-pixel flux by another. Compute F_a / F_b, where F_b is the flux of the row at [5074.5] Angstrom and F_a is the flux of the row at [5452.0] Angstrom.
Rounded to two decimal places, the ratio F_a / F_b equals 1.01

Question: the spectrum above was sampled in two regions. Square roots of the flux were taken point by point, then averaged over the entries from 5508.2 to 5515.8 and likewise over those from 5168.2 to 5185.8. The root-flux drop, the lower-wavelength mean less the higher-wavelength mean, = -0.13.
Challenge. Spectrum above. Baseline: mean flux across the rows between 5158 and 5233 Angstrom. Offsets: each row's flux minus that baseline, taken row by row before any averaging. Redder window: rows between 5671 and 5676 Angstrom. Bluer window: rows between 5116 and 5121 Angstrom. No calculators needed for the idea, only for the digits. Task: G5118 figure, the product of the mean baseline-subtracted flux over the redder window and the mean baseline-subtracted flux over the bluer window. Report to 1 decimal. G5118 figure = 0.9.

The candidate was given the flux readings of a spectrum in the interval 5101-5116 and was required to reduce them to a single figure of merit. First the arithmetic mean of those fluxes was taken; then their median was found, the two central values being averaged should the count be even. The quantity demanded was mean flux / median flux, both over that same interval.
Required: 0.99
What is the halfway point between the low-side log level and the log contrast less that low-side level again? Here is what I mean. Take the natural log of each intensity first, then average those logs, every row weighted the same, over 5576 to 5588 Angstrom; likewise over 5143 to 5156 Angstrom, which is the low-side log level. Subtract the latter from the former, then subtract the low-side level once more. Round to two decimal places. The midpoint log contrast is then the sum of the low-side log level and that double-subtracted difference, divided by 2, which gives 0.07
